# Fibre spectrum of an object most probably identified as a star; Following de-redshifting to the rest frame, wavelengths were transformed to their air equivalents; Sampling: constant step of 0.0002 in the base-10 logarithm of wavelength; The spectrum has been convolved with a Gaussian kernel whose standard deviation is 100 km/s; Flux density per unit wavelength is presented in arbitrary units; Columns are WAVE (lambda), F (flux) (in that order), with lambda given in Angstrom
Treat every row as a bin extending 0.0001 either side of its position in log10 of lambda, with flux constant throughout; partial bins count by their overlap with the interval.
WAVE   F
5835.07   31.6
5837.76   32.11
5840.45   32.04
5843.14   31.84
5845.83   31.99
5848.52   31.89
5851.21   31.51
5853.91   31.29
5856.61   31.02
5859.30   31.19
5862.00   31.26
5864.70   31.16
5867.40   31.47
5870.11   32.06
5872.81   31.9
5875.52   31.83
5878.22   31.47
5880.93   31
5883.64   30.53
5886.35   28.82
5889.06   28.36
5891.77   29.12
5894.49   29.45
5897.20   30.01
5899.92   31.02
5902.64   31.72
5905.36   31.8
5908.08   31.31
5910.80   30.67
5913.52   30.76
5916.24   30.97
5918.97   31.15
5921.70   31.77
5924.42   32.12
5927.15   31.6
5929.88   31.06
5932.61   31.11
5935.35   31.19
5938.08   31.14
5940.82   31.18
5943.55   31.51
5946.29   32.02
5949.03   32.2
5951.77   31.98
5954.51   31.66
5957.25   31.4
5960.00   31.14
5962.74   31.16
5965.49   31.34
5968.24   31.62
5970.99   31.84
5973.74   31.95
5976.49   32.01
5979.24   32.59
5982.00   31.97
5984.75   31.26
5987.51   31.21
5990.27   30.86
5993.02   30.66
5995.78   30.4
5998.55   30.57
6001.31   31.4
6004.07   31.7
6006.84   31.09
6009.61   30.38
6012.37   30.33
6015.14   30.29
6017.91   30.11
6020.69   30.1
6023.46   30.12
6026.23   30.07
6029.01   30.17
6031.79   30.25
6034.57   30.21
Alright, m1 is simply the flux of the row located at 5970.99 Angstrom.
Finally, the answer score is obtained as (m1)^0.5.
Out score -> 5.64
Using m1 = 31.84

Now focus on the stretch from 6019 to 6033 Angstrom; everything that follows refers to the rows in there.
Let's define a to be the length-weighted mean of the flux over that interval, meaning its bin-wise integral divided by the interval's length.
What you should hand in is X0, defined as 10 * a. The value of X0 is 301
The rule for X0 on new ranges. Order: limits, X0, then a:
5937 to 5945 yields 313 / 31.3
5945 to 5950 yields 321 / 32.1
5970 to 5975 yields 319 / 31.9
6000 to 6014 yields 310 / 31.0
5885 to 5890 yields 286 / 28.6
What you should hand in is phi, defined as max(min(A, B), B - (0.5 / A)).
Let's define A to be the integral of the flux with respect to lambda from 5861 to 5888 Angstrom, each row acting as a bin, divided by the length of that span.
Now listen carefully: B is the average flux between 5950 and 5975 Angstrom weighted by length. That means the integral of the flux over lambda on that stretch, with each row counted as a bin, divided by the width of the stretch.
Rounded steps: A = 31.1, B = 31.6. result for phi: 31.6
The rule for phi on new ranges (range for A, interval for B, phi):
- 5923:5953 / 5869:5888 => 31.0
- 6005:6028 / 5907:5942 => 31.2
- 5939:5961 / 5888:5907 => 30.2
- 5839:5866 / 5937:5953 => 31.7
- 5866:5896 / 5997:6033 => 30.5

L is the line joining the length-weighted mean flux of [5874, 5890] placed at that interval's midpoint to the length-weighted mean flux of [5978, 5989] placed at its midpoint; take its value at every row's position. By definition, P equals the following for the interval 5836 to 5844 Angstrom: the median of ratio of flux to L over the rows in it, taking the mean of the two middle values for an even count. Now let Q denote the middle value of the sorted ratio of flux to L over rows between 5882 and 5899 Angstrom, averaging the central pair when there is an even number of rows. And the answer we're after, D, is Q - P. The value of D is -0.11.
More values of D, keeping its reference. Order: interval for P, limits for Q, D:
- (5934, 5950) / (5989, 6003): -0.04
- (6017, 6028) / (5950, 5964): 0.07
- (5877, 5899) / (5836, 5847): 0.10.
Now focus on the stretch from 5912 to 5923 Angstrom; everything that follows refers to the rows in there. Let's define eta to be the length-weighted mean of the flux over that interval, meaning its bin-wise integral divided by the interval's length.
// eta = 31.1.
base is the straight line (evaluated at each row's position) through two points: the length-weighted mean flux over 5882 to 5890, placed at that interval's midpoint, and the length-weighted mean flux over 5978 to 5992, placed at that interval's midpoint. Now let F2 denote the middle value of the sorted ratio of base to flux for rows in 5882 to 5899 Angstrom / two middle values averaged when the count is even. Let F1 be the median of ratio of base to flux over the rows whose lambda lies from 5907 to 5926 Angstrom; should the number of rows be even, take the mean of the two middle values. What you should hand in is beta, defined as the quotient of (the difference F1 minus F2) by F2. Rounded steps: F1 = 0.97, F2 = 1.01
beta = -0.042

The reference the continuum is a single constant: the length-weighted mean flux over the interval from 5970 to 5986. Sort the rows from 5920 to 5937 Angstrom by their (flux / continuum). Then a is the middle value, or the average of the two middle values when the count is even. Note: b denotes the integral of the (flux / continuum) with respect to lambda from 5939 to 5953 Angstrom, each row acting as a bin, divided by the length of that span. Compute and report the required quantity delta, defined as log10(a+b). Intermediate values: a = 0.983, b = 0.994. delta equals 0.296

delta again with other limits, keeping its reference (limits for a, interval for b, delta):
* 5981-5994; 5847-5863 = 0.292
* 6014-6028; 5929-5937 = 0.282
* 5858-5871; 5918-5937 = 0.293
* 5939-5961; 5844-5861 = 0.295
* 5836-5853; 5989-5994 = 0.293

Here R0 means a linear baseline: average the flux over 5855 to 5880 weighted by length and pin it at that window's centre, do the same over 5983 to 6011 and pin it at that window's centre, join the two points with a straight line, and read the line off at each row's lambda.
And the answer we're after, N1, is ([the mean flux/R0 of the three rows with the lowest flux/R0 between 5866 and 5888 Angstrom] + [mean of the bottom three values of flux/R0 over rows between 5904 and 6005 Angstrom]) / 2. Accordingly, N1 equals 0.970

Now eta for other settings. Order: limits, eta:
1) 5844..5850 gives 32.0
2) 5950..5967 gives 31.5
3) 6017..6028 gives 30.1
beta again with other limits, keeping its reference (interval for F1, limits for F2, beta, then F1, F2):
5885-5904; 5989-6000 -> -0.034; 1.00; 1.04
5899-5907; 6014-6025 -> -0.127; 0.94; 1.07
